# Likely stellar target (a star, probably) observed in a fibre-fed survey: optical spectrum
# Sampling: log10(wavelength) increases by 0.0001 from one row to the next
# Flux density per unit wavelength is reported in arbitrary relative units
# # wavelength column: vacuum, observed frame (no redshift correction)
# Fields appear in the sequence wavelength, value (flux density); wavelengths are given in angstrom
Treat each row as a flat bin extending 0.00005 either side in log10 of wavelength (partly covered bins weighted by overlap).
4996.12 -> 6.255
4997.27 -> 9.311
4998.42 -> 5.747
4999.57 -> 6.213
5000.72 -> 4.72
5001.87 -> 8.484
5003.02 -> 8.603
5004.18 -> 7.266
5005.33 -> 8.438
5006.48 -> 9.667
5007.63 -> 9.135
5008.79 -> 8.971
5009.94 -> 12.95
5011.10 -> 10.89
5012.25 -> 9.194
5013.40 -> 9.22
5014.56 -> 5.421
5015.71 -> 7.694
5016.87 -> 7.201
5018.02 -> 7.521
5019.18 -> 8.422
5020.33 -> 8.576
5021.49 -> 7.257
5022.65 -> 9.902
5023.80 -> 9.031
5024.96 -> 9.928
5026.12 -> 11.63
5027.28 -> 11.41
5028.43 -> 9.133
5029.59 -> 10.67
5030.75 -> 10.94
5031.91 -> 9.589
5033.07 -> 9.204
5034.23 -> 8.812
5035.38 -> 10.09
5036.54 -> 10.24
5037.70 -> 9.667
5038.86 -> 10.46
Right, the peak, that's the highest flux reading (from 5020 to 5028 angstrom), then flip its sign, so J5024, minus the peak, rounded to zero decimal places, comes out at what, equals -12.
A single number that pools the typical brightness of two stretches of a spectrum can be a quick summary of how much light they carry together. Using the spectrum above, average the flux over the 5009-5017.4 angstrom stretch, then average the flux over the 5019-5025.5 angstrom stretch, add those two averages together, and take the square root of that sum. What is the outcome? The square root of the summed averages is 4.22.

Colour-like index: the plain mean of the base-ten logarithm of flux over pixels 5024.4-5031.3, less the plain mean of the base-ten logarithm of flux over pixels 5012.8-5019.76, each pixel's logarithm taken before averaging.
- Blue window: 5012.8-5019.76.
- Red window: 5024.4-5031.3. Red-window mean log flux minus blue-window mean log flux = 0.15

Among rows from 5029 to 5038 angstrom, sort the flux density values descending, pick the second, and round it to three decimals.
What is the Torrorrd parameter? 10.670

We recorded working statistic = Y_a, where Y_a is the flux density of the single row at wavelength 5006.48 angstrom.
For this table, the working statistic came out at 9.667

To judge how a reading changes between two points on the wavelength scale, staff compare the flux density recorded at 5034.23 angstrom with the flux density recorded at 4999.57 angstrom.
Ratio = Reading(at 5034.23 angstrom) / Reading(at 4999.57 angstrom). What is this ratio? 1.42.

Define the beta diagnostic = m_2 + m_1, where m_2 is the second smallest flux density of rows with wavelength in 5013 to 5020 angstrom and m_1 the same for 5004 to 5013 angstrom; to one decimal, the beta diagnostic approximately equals 15.6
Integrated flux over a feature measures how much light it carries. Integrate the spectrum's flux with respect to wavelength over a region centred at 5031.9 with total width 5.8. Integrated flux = 57.0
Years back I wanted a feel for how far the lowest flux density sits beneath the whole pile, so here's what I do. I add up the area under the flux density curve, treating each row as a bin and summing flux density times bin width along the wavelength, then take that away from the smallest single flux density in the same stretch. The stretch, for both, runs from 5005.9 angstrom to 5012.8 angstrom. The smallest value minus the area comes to -61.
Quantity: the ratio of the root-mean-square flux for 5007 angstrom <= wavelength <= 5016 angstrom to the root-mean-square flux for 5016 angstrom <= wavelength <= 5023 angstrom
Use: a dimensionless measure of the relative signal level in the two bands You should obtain 1.15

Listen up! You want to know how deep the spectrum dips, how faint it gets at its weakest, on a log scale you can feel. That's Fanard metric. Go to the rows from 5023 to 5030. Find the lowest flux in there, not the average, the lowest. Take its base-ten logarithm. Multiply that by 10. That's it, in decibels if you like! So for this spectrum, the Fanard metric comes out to 9.56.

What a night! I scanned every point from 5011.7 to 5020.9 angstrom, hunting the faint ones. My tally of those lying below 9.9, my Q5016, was 8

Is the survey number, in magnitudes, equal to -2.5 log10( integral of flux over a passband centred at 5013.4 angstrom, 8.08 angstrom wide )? -4.65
